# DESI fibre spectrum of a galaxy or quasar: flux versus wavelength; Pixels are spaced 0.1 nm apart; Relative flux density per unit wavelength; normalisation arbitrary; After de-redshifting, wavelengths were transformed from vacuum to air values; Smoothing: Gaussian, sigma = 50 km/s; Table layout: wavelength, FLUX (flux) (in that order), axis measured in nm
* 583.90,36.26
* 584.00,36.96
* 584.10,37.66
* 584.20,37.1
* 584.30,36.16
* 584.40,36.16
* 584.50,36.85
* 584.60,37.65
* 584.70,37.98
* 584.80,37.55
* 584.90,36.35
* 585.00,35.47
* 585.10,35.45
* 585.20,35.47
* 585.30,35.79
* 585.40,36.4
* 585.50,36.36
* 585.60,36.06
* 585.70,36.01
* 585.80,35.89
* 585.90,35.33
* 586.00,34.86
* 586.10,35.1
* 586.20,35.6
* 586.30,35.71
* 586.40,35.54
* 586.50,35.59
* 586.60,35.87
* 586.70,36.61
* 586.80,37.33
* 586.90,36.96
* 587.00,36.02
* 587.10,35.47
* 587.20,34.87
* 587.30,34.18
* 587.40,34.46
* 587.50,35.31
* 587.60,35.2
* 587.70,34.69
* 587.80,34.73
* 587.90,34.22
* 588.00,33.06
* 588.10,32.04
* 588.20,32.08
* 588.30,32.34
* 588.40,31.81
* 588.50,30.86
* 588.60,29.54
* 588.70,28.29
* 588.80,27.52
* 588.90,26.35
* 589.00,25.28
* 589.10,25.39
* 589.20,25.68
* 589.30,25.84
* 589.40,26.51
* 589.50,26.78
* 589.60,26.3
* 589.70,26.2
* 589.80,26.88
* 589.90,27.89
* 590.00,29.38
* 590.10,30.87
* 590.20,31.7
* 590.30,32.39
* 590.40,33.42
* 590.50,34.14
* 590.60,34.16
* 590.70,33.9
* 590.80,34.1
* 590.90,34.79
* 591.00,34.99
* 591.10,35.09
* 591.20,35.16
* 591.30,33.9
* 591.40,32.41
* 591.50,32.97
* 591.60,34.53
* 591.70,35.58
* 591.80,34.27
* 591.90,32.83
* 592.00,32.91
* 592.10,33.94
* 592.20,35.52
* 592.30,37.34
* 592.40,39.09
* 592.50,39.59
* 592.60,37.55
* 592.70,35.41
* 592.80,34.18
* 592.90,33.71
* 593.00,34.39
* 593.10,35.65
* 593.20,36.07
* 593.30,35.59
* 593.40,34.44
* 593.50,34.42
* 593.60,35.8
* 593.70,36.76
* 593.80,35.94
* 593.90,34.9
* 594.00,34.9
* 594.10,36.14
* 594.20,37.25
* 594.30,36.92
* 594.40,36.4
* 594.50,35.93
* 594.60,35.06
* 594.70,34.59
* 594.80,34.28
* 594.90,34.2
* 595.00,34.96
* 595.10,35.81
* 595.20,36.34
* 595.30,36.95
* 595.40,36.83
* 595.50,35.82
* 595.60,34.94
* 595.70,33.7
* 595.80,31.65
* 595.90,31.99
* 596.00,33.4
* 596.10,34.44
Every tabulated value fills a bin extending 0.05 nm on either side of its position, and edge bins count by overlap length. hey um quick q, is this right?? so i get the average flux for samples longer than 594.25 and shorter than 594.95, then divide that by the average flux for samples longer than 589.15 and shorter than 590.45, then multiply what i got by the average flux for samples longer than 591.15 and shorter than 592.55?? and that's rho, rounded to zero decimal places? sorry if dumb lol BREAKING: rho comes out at 43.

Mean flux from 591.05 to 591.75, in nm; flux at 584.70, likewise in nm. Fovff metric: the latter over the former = 1.11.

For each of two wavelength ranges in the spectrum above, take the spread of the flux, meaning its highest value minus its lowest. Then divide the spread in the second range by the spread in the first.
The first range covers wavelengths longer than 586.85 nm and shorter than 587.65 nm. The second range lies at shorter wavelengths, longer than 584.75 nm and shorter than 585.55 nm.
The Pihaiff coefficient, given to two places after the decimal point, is 0.76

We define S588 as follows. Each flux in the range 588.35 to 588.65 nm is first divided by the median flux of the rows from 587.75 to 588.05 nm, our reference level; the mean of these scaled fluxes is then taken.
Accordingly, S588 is 0.90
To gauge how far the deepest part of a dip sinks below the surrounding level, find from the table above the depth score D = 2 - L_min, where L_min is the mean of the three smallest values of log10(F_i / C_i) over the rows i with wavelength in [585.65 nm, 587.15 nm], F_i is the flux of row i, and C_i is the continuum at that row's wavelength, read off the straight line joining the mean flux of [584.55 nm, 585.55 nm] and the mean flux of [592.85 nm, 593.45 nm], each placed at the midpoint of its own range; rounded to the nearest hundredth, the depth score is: 2.01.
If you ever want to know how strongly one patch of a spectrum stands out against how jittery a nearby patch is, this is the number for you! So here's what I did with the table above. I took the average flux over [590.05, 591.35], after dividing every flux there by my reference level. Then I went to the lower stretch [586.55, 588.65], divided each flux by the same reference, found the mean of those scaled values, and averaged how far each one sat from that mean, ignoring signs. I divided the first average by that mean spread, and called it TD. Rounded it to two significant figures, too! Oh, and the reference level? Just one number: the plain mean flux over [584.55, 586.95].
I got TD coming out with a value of 20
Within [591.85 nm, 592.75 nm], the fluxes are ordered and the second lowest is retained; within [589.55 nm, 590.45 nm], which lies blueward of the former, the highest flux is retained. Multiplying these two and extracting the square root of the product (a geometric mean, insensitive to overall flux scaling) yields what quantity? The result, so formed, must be 33.2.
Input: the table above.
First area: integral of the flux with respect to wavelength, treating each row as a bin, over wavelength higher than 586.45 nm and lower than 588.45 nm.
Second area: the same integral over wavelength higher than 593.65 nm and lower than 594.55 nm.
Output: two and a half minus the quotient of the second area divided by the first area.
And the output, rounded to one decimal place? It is 2.0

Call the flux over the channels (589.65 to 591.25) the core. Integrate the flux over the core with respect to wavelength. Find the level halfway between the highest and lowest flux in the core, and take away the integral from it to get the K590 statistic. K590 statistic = -20.8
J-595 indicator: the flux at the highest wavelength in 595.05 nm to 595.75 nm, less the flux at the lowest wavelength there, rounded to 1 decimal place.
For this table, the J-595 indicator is -2.1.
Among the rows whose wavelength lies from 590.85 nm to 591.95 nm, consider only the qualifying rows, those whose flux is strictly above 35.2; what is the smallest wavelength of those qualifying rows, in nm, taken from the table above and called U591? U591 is 591.70 nm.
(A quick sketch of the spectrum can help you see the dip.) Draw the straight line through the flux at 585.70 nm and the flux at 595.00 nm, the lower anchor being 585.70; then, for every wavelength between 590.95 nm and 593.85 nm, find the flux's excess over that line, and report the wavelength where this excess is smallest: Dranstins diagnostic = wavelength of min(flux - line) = 591.40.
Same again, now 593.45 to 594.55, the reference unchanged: 593.50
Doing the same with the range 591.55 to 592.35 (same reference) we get 591.90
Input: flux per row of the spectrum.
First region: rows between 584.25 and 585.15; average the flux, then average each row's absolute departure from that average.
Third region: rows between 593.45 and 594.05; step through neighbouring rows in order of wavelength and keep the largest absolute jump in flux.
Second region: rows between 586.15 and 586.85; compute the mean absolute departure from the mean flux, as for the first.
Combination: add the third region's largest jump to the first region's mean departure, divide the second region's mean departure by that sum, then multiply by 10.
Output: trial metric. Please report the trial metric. 2.5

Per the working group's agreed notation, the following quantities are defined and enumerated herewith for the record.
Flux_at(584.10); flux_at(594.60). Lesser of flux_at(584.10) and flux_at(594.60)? 35.1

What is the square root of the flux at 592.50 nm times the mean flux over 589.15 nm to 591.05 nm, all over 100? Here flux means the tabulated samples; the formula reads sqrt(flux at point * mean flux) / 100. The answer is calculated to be 0.346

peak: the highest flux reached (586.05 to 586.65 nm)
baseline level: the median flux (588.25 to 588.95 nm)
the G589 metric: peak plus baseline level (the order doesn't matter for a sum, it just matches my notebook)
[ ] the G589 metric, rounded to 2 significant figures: 65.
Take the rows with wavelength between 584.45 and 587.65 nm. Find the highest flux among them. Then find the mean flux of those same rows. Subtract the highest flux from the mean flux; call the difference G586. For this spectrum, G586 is -2.1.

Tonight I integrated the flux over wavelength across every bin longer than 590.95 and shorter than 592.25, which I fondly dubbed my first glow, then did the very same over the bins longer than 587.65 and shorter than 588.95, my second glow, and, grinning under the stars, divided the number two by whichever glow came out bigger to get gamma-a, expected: 0.0450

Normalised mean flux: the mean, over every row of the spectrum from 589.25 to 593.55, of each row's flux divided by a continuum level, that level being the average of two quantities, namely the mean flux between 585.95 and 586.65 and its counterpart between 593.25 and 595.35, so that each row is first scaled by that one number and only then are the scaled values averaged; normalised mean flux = 0.93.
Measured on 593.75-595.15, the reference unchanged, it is 1.00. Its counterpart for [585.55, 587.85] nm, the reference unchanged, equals 1.00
